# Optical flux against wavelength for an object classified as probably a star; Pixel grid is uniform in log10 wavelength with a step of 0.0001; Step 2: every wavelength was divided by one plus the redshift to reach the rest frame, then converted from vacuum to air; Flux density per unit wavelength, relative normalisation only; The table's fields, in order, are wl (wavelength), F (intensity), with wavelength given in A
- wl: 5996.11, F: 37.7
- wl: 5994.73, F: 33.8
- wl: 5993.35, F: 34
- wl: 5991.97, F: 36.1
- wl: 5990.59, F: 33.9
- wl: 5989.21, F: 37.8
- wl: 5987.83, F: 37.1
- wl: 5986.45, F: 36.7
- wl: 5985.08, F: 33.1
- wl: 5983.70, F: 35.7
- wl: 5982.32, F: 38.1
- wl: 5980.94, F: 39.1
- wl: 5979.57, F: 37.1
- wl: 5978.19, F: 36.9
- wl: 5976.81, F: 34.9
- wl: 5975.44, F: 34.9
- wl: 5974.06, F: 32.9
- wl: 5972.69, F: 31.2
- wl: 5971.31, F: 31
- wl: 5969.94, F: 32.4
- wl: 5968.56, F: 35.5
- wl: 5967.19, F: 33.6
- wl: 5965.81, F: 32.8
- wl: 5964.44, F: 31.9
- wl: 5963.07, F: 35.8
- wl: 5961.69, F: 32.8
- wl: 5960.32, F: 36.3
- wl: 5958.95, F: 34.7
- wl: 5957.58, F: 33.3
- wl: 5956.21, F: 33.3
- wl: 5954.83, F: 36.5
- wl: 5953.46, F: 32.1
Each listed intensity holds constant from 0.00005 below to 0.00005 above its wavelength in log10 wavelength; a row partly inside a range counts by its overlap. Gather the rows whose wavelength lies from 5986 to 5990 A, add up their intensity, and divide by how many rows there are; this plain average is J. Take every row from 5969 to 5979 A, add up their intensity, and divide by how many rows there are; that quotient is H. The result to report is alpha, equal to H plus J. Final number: 70.7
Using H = 33.5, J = 37.2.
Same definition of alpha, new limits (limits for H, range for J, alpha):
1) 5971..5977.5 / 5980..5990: 69.8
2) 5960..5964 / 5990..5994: 69.6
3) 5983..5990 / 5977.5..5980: 73.1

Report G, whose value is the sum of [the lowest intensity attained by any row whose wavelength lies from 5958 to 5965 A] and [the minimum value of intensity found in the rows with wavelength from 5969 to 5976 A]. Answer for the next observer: 62.9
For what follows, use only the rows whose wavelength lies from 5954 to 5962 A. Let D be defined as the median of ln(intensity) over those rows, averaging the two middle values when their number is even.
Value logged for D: 3.53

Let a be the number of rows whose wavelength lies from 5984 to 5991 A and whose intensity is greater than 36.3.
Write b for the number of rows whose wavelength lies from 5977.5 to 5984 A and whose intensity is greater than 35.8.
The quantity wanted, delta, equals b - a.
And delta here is 1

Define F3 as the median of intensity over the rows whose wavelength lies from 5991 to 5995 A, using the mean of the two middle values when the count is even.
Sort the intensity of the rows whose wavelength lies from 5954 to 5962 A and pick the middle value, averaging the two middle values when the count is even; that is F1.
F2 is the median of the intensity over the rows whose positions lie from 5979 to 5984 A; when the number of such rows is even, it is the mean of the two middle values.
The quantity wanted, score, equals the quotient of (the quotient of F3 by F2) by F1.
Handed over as 0.0266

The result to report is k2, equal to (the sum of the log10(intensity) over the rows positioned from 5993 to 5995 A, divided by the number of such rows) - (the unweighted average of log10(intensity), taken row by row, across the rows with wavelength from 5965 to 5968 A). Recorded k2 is 0.01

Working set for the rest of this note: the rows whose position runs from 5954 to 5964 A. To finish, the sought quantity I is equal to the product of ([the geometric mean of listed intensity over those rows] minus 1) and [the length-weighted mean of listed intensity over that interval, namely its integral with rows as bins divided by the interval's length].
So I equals 1162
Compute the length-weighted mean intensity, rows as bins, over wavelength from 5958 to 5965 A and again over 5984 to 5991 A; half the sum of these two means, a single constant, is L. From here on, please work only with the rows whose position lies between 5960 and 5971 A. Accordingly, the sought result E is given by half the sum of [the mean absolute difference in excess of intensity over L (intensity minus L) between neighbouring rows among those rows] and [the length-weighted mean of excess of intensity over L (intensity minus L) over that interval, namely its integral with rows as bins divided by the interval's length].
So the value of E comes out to 0.5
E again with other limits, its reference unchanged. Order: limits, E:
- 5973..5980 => 0.5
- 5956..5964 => 0.6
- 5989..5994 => 1.5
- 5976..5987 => 1.7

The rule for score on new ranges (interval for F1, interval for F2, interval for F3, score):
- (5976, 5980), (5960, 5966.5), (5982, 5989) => 0.0303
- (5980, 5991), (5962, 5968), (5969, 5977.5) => 0.0267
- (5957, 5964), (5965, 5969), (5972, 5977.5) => 0.0291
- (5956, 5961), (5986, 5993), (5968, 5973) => 0.0255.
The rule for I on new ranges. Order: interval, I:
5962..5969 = 1111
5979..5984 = 1374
